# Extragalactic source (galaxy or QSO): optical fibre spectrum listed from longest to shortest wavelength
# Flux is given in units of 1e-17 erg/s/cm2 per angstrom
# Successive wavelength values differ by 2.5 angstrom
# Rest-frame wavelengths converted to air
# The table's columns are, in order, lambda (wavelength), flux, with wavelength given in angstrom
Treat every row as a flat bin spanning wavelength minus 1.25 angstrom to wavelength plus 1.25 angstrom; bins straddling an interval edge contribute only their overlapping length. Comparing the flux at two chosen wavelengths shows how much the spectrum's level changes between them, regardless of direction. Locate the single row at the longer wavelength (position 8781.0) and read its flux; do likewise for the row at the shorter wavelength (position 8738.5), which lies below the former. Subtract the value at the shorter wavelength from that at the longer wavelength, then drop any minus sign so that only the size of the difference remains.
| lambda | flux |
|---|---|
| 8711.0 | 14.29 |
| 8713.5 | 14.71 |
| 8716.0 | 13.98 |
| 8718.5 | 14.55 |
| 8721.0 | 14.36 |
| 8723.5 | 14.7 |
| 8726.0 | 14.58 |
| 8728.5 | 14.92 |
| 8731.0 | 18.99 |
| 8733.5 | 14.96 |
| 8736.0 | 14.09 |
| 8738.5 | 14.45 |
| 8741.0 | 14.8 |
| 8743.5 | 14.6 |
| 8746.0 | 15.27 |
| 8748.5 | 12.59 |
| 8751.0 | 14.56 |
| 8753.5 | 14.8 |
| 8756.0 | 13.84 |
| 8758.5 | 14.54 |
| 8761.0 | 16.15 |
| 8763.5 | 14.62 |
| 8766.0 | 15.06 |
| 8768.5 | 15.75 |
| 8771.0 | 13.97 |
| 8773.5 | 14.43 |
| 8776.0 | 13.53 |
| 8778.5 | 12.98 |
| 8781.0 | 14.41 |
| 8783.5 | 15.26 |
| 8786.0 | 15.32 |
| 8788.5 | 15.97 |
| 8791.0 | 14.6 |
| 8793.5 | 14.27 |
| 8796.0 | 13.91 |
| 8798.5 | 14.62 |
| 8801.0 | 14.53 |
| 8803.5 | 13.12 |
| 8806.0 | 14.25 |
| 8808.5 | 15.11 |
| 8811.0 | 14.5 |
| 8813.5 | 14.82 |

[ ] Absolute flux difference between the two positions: 0.04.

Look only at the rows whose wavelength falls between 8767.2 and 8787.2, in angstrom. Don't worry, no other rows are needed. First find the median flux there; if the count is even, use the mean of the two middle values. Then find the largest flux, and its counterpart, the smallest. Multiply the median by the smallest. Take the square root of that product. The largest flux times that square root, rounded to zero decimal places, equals 215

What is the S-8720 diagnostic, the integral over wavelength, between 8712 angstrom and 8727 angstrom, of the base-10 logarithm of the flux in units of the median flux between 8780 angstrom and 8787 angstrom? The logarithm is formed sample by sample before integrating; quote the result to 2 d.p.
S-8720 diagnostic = -0.34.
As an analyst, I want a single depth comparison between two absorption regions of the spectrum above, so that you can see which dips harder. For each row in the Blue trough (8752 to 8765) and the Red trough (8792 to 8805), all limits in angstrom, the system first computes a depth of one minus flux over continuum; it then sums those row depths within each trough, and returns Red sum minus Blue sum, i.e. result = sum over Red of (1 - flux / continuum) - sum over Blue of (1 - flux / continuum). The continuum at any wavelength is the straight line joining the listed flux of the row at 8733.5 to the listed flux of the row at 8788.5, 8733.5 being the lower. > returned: 0.4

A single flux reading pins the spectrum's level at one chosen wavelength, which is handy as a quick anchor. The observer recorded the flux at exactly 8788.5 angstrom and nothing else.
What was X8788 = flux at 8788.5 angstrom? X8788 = 15.97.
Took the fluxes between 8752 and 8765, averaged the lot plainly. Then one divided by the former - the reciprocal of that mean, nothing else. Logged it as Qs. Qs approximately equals 0.0676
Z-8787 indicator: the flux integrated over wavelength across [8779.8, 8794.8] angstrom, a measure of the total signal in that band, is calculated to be 225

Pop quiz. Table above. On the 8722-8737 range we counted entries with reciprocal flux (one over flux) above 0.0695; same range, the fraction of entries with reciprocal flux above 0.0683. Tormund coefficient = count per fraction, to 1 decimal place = 3.0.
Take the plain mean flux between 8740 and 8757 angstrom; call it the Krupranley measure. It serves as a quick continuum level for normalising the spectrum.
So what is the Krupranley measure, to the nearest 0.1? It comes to 14.4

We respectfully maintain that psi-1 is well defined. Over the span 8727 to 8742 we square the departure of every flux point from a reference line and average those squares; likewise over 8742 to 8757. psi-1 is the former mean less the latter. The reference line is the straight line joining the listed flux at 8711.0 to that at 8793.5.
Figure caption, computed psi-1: 3.14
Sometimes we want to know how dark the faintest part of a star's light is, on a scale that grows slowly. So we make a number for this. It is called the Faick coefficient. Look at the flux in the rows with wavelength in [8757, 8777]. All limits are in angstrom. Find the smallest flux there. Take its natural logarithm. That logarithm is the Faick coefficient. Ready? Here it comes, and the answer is 2.60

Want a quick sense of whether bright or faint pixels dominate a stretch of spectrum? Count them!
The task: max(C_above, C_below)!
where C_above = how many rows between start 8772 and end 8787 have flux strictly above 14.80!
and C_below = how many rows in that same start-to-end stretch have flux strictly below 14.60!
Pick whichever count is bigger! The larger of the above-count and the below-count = 4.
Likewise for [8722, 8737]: 3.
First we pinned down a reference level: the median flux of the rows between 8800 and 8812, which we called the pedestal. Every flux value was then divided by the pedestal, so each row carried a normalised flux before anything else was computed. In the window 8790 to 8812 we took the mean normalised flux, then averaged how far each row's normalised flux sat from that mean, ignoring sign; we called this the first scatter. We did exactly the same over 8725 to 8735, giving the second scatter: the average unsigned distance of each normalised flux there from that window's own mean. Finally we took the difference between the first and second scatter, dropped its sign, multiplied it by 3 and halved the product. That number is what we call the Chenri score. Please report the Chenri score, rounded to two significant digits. 0.12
